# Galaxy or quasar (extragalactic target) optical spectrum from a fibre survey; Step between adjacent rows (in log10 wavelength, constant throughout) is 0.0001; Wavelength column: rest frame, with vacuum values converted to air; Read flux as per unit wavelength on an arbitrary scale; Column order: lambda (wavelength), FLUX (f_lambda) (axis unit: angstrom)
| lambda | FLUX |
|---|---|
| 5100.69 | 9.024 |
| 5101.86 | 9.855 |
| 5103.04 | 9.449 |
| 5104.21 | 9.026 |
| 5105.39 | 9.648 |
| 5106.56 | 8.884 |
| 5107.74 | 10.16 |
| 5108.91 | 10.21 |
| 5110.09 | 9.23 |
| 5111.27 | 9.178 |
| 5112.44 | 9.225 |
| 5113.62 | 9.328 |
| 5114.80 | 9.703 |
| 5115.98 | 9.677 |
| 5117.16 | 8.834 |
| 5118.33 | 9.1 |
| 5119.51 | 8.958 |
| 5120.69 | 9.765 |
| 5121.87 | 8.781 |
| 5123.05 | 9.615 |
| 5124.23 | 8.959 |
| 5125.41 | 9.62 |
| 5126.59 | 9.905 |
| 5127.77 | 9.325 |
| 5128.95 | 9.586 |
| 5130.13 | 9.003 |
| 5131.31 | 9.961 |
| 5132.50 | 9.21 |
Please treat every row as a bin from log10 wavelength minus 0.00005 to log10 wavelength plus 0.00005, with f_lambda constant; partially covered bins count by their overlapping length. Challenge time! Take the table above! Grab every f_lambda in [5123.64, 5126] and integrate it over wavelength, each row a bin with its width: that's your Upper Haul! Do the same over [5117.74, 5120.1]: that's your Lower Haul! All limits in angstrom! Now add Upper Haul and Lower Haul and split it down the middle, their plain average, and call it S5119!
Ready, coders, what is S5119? 21.6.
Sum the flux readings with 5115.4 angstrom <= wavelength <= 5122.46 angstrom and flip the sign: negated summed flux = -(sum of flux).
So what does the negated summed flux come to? -55.1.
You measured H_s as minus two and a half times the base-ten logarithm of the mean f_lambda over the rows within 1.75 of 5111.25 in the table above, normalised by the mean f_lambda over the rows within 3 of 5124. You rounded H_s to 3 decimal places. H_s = 0.019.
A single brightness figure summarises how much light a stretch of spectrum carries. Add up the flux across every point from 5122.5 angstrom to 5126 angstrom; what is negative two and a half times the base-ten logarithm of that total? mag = -3.63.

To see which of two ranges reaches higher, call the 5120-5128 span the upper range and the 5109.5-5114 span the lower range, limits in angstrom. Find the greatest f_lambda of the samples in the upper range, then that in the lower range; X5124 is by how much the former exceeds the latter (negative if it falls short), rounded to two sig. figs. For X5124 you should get 0.58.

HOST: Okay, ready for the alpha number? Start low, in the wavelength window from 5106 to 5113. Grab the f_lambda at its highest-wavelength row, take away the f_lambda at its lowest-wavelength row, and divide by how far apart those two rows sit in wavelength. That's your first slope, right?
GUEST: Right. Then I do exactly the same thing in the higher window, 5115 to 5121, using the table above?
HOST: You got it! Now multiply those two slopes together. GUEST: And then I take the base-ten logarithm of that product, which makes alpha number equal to -3.0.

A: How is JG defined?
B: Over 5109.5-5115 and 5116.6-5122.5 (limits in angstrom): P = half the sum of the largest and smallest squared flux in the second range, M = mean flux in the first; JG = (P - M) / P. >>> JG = 0.892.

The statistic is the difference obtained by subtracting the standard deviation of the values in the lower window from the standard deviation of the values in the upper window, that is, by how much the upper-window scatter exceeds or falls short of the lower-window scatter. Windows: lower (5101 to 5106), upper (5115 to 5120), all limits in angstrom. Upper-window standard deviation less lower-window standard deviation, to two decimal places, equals 0.02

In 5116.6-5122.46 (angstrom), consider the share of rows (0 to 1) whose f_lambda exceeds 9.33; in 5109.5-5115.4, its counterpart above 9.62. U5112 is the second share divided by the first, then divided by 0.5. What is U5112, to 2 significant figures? 2.0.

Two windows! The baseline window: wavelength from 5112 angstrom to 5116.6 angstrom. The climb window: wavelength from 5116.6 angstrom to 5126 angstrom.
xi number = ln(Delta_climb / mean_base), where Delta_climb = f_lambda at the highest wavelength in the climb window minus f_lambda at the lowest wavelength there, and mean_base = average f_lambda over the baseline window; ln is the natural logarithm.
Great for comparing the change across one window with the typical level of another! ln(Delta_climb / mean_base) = -2.5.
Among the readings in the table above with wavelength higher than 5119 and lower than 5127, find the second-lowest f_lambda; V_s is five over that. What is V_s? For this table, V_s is 0.558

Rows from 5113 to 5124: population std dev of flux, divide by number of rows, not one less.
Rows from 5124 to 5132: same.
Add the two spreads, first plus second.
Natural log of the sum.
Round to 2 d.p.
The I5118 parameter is -0.29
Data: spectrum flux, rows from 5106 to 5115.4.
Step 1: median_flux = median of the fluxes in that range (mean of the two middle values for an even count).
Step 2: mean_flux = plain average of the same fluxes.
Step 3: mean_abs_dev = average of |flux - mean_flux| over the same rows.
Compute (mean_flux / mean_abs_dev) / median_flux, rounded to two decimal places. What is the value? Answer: 2.55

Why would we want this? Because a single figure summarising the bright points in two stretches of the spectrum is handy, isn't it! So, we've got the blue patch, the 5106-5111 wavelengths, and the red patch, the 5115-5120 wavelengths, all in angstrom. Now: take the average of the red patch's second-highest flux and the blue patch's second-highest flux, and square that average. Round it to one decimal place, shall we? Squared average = 92.7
